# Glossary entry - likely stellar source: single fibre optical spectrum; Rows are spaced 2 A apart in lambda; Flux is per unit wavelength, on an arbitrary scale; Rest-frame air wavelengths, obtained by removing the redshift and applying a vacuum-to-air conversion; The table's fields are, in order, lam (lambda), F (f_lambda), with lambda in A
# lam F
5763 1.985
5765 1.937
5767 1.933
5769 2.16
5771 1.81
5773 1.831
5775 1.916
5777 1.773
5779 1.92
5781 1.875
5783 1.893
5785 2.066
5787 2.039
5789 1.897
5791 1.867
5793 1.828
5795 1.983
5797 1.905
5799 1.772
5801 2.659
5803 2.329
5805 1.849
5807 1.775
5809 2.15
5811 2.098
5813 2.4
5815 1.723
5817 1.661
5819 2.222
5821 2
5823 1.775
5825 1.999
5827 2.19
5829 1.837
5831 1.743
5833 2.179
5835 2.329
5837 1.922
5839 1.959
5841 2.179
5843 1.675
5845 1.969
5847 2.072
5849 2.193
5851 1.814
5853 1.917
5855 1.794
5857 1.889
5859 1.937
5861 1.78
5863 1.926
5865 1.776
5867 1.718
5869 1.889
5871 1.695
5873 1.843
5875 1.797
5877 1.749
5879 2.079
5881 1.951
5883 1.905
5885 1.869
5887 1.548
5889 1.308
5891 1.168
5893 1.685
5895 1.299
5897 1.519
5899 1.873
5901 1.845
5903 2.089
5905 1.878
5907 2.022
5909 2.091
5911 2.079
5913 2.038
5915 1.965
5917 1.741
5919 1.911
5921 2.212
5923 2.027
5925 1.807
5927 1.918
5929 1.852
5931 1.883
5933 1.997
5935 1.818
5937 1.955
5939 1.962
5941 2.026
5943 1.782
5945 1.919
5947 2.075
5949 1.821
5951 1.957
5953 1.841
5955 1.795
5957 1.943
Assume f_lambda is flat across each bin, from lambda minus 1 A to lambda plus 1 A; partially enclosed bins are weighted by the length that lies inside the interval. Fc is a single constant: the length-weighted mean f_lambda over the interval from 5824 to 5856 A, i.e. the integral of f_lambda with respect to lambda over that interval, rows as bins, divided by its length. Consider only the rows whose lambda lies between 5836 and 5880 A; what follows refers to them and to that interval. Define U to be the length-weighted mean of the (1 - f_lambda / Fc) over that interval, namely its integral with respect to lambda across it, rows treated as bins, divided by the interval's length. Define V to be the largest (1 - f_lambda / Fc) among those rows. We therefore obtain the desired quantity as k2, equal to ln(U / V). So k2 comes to -1.2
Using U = 0.05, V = 0.156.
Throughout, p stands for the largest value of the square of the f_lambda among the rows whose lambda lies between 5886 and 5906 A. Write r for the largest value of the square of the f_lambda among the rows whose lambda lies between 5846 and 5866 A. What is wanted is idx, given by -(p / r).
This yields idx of -0.91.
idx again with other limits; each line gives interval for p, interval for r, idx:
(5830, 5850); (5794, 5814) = -0.77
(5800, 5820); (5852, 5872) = -1.88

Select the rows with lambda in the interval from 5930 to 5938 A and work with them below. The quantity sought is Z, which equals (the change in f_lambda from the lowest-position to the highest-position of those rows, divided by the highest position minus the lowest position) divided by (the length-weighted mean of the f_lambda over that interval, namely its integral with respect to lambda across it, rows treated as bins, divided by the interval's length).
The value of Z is 0.01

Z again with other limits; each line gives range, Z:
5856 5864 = 0.00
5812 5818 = -0.10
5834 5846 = -0.02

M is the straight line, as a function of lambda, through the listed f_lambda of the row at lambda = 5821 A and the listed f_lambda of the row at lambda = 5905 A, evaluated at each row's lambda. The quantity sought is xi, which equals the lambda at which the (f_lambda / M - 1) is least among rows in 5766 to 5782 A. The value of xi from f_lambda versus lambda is 5777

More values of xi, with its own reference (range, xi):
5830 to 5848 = 5843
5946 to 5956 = 5955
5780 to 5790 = 5781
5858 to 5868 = 5867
